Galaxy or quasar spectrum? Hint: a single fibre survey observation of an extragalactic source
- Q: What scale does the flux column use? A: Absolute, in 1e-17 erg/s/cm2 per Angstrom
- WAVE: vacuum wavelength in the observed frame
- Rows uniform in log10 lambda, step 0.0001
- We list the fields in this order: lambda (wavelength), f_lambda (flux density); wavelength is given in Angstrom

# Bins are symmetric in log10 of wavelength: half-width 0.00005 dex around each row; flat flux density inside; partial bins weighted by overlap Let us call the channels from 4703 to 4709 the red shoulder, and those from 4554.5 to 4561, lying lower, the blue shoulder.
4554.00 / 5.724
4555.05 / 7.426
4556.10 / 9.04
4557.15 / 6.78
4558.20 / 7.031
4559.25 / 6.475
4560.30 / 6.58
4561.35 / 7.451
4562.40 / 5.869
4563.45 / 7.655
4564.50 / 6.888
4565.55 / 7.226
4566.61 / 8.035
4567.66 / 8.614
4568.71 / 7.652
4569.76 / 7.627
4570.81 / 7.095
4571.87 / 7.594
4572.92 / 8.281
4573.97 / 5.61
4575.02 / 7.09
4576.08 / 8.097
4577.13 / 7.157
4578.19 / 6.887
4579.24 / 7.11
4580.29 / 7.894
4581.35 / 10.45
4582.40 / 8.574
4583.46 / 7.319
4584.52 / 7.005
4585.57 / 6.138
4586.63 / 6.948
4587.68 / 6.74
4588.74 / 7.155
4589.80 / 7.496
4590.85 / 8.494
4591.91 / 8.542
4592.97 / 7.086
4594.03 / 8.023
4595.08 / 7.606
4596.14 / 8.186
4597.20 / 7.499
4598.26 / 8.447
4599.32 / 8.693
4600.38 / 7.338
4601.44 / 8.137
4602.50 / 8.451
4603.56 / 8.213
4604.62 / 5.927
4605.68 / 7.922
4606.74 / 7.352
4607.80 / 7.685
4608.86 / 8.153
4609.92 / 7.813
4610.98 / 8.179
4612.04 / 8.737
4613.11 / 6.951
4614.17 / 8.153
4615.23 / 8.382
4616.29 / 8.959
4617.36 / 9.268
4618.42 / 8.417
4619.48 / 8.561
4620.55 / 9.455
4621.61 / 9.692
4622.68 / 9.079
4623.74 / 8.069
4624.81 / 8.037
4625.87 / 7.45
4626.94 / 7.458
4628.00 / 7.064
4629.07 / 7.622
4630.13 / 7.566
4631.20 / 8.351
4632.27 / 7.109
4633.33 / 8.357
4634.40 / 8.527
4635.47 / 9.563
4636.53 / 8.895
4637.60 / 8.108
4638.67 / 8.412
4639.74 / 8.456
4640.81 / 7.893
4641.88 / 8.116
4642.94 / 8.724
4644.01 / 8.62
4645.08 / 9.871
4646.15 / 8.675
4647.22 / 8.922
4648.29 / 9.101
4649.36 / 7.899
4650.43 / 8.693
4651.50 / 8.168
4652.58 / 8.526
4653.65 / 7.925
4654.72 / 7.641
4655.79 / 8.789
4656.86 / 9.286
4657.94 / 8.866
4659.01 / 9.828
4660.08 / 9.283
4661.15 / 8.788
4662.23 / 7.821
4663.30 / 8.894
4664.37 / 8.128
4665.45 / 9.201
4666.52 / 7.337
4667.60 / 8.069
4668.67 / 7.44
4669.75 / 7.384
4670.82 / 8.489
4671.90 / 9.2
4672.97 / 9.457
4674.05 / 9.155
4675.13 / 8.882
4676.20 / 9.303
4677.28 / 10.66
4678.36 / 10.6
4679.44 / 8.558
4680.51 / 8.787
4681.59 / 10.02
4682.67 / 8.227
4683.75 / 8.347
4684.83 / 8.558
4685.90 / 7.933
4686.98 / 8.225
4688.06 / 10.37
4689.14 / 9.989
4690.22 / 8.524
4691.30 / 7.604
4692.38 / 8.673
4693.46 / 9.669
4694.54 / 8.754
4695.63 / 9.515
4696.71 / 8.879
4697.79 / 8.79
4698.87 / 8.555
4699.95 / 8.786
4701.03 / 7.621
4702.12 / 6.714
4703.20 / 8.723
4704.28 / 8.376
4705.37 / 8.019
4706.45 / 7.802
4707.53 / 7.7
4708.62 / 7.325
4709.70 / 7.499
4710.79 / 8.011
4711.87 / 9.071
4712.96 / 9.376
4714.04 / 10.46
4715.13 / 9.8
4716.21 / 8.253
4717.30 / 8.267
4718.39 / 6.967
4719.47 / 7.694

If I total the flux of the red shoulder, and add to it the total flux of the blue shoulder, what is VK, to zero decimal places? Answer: 91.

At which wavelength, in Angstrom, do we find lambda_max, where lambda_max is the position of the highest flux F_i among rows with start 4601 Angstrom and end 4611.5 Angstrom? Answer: 4602.50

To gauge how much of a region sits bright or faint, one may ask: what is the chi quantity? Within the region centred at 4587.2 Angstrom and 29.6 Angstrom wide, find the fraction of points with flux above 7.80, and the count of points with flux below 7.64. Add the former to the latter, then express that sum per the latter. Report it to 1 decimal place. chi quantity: 1.0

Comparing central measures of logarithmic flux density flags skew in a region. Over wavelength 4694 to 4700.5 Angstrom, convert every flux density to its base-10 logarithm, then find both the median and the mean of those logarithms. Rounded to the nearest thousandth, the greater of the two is 0.948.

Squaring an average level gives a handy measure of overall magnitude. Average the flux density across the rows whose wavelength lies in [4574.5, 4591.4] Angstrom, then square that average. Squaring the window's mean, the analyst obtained 57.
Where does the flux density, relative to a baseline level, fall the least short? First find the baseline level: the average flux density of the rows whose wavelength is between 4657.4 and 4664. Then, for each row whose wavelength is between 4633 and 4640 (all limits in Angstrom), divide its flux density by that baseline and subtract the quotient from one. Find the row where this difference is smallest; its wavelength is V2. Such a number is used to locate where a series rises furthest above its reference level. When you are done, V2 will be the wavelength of 4635.47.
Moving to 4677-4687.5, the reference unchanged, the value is 4677.28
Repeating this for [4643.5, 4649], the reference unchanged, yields 4645.08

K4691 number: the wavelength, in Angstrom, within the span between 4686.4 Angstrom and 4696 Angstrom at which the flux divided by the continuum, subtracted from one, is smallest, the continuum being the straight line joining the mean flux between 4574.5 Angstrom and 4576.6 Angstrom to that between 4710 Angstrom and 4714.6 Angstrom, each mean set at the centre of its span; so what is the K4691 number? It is 4688.06 Angstrom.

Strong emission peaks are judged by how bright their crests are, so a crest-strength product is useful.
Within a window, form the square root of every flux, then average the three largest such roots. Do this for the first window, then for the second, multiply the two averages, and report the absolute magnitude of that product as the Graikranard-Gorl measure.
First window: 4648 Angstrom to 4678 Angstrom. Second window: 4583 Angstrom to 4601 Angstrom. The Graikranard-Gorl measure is 9.2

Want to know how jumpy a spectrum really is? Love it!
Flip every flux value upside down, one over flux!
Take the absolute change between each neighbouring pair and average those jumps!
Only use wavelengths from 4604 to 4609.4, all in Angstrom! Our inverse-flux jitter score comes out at 0.016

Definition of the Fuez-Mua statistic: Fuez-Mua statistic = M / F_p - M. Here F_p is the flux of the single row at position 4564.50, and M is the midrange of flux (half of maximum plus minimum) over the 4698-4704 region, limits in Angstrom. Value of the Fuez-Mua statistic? -6.6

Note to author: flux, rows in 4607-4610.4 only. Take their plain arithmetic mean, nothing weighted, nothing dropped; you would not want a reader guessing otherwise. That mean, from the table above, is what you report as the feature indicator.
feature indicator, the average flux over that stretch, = 7.9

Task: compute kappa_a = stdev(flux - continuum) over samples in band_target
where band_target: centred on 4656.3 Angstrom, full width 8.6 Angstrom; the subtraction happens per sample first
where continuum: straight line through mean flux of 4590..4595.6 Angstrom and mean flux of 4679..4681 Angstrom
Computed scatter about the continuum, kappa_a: 0.7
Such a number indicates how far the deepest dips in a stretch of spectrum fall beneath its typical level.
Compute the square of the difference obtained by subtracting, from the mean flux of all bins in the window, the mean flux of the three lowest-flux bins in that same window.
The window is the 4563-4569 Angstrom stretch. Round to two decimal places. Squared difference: 0.18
